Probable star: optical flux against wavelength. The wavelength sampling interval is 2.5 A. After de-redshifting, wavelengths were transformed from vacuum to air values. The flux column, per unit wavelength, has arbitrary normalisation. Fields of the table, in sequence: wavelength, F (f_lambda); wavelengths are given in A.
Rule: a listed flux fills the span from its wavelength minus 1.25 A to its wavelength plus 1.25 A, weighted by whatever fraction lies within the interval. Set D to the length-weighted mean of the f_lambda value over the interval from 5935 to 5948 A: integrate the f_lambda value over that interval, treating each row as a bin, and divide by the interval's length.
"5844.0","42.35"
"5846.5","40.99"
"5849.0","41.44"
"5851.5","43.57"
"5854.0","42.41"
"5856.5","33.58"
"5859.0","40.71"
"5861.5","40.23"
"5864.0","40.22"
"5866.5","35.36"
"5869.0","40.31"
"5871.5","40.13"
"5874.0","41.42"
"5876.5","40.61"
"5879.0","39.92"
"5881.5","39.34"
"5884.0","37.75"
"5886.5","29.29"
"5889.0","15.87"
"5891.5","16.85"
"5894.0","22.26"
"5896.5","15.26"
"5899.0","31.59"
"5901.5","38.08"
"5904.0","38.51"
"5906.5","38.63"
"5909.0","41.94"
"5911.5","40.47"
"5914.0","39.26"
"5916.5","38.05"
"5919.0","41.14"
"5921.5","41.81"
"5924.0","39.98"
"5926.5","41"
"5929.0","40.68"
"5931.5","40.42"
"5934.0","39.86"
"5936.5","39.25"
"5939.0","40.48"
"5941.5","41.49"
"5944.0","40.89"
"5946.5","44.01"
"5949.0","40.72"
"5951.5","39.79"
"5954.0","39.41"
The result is 41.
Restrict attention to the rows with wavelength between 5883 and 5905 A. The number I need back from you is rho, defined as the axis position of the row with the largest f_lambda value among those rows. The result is 5904.0 A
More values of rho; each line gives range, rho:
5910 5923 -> 5921.5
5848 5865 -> 5851.5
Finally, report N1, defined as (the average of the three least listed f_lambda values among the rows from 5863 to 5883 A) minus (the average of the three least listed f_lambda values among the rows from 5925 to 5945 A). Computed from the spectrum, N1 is -2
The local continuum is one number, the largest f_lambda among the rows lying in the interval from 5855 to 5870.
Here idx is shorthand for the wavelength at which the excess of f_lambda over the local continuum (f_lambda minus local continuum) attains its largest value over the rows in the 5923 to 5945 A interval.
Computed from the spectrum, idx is 5941.5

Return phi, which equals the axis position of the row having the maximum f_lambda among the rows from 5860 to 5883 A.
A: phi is 5874.0 A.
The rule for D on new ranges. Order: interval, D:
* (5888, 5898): 18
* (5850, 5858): 40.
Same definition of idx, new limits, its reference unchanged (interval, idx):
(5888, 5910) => 5909.0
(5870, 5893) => 5874.0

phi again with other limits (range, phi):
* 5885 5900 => 5899.0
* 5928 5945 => 5941.5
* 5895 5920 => 5909.0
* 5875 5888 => 5876.5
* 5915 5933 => 5921.5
